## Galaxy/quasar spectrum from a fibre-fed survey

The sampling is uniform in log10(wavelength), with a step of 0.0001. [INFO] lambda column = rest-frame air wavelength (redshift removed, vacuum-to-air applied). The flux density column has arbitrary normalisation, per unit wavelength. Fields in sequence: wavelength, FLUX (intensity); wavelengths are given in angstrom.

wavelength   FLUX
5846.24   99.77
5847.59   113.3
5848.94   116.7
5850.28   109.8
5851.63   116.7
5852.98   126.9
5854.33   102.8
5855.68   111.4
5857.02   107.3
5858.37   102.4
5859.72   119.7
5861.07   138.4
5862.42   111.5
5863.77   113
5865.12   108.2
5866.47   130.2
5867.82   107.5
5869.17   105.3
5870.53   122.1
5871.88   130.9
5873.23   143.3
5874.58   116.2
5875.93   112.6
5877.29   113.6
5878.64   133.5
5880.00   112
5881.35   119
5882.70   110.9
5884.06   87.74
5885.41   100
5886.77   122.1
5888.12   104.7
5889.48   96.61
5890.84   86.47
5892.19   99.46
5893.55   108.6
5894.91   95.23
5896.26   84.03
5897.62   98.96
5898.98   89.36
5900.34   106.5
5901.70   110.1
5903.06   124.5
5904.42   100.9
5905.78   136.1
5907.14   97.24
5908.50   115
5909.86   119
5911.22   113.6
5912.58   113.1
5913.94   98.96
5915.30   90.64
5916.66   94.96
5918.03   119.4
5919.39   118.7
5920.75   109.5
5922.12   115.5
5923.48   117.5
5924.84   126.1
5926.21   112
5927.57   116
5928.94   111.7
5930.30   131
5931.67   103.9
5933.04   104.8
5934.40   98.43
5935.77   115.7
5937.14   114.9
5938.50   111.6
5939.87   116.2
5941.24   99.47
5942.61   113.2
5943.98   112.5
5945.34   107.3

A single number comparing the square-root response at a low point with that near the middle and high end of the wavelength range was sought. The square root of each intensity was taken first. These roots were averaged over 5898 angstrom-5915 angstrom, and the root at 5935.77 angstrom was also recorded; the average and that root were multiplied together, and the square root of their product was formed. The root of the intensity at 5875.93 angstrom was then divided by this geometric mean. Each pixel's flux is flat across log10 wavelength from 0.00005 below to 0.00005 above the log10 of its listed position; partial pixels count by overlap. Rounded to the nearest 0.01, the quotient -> 1.00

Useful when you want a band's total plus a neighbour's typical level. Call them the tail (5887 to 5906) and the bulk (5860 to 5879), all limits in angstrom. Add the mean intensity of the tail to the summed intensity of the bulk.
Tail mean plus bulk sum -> 1789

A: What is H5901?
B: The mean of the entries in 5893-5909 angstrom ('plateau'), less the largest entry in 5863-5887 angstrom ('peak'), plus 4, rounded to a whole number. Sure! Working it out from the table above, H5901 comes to -34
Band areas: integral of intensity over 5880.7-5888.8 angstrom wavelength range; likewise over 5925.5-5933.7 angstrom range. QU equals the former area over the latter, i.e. 0.94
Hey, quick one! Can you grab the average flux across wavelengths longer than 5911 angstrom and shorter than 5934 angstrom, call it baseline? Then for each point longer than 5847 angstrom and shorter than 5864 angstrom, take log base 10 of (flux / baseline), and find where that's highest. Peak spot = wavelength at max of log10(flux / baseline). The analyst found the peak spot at 5861.07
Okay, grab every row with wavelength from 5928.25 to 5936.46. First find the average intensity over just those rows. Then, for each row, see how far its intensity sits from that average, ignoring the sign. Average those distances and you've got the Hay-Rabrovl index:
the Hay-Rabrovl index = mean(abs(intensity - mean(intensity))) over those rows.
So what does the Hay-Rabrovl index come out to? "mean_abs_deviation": 8.5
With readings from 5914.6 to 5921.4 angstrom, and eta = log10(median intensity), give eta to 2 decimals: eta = 2.04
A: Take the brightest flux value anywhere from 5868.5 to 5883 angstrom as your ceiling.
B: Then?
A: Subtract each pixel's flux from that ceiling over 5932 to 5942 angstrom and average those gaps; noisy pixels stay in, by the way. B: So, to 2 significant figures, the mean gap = 35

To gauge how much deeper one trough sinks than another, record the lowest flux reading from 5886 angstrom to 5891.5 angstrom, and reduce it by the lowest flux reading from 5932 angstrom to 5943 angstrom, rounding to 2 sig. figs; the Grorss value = -12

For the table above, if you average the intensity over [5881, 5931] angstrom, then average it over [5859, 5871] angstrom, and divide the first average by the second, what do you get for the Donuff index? 0.92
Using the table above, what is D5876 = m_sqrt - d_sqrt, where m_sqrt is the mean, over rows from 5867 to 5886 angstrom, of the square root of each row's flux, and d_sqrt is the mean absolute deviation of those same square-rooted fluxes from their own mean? 10.2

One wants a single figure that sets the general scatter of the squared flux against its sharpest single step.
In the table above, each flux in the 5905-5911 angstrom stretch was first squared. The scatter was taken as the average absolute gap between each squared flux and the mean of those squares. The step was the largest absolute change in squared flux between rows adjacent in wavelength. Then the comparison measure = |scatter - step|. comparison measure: 6567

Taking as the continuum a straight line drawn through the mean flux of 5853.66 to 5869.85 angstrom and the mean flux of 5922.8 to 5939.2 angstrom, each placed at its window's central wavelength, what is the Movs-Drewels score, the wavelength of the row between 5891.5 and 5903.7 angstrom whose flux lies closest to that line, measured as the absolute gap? 5901.70 angstrom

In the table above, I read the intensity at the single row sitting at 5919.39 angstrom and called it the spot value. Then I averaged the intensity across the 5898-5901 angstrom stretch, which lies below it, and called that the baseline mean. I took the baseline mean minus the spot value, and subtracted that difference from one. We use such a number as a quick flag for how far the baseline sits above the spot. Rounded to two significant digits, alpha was 22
